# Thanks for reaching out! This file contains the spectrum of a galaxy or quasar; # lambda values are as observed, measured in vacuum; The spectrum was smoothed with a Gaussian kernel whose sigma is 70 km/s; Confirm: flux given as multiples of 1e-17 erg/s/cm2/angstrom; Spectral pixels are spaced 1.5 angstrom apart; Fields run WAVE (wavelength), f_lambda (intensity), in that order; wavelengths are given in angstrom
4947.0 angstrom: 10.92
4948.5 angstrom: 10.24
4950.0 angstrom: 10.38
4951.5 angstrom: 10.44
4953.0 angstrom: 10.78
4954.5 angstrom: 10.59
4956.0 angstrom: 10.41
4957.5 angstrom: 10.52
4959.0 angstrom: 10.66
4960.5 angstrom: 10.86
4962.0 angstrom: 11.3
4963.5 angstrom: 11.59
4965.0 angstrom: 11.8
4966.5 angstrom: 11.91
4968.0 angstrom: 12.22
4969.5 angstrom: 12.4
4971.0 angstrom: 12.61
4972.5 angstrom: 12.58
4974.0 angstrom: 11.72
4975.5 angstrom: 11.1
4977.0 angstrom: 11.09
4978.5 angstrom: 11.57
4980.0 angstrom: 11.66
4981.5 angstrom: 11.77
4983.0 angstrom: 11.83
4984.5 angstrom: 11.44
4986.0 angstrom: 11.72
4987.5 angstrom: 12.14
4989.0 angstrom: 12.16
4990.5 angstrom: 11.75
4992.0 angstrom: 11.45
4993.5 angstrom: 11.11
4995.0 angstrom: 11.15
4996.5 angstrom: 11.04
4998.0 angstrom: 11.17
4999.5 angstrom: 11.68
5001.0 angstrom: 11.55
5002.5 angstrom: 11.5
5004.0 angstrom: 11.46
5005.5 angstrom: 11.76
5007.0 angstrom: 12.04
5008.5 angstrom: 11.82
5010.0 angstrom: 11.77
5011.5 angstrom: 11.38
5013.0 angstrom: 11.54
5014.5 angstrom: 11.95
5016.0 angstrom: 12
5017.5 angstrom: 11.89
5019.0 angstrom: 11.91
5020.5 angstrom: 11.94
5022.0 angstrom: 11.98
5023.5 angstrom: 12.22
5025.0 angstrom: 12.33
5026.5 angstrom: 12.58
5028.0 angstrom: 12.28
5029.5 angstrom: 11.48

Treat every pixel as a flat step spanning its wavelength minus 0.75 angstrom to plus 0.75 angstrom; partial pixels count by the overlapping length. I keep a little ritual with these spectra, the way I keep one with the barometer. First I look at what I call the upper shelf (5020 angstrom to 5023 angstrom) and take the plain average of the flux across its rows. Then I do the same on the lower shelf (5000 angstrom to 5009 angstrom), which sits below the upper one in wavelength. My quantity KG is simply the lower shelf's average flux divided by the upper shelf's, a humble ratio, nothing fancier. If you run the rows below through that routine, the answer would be 0.98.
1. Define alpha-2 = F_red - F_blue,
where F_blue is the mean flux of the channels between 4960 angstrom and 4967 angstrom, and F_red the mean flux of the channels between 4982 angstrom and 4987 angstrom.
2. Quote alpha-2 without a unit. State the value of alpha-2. 0.2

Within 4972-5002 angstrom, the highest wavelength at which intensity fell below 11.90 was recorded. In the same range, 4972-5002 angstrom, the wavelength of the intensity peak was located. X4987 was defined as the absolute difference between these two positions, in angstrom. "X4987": 28.5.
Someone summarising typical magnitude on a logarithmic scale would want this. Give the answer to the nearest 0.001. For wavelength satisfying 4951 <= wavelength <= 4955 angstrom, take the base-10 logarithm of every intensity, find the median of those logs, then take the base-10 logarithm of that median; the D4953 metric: 0.011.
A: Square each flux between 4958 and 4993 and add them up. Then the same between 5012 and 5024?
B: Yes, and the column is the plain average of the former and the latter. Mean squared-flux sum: 2149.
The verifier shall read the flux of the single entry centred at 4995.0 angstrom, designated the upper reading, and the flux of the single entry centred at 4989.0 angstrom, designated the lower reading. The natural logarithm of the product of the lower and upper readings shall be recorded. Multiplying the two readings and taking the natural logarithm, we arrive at 4.91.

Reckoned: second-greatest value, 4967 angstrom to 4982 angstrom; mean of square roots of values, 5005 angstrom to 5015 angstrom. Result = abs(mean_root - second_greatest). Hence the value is 9.2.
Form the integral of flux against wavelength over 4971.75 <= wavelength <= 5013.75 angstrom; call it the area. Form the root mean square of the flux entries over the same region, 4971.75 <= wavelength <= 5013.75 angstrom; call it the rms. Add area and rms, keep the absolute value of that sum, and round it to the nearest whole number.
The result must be 499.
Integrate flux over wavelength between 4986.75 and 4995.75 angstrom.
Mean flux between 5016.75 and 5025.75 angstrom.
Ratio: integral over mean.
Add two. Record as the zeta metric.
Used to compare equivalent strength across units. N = 10.7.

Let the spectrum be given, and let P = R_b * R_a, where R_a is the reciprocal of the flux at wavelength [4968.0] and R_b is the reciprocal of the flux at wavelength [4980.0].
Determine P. 0.0070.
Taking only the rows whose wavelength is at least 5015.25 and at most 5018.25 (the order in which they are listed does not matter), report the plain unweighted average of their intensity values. 11.9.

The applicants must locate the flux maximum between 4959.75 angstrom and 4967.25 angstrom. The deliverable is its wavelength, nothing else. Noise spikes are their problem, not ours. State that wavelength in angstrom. 4966.5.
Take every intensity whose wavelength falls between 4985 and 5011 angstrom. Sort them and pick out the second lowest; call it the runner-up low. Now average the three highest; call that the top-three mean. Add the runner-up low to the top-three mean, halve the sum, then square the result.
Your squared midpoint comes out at 135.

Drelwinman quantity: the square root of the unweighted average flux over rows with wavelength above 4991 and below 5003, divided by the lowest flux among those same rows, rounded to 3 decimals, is 0.305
